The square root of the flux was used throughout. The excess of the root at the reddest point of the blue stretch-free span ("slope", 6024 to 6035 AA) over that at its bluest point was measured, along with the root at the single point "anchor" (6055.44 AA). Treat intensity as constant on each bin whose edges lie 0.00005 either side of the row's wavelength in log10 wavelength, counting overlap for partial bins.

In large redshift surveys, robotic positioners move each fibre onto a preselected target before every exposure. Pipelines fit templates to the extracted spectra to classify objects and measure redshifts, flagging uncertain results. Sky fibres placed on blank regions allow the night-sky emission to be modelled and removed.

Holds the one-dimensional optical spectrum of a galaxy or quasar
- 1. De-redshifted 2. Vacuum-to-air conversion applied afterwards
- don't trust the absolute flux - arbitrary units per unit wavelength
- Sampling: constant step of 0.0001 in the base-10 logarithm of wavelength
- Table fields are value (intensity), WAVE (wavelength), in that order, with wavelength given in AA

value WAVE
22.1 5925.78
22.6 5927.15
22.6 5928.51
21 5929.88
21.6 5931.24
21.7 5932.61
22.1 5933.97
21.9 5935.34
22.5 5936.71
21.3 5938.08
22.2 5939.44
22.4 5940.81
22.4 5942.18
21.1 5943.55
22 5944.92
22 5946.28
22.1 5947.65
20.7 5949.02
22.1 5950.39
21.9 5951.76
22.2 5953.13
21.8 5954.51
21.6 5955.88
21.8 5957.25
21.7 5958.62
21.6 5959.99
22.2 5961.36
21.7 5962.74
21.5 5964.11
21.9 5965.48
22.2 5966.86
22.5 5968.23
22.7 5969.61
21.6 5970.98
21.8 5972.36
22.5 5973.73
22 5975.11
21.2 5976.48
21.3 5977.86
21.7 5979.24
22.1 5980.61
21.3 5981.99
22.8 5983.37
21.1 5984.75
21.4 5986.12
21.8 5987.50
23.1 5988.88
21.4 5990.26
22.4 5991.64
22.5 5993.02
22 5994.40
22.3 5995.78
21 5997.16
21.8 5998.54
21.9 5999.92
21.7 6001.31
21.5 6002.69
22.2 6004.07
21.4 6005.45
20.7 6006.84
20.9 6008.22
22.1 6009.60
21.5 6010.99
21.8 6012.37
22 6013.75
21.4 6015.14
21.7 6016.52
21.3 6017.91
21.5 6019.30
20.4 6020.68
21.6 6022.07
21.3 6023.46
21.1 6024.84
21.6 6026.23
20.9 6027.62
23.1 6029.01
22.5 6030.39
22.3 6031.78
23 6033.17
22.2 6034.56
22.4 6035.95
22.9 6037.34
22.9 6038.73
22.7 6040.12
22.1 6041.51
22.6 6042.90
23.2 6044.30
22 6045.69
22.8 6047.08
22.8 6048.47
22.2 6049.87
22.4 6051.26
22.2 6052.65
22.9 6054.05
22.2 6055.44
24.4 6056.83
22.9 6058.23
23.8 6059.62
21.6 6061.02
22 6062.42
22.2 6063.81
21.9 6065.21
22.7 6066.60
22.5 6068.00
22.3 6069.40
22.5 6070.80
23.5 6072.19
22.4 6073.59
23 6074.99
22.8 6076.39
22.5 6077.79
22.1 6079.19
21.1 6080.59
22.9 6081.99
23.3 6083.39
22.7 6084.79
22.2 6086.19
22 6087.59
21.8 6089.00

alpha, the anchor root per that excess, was 40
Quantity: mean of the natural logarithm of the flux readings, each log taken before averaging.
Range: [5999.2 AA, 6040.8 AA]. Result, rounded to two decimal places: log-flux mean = 3.08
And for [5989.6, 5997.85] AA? 3.09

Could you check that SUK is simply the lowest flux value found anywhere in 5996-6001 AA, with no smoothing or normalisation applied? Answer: 21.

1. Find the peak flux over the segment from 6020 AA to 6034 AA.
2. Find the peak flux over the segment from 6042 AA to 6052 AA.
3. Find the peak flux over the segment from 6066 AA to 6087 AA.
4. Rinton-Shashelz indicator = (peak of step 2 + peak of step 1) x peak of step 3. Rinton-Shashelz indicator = 1088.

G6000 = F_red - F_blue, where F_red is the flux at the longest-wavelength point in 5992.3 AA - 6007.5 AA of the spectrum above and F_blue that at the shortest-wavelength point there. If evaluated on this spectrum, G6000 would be -1.8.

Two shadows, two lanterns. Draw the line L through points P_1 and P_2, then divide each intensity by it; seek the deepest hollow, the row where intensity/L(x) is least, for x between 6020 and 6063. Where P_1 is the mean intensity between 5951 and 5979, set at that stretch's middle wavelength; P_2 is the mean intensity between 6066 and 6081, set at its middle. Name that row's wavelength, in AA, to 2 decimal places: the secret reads 6020.68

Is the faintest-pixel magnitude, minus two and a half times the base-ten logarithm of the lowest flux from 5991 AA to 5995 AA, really -3.36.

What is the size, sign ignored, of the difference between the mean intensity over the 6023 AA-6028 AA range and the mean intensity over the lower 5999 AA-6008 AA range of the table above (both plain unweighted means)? 0.3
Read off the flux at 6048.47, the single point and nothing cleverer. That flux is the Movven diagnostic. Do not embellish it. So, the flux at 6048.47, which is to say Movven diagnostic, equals 22.8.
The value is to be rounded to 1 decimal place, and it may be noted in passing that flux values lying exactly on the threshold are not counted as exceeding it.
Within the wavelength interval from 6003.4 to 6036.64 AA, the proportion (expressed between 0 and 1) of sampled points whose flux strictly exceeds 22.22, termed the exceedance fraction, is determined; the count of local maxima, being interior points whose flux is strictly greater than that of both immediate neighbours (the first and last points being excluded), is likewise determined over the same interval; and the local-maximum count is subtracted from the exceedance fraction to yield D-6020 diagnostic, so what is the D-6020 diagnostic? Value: -7.8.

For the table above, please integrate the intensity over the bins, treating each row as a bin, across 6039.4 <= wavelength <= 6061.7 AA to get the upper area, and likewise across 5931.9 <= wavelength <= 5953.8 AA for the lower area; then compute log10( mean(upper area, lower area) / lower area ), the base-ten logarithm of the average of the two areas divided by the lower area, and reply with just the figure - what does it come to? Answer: 0.0115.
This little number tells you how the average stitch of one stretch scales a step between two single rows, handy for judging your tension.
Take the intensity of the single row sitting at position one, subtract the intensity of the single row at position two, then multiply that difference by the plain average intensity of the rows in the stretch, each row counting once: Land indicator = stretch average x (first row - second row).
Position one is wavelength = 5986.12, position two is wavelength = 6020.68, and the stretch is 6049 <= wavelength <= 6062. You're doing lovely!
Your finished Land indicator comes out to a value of 23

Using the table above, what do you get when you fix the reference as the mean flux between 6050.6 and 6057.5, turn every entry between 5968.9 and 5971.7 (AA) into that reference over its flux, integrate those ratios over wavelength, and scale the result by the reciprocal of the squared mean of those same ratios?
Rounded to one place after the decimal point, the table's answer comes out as 2.7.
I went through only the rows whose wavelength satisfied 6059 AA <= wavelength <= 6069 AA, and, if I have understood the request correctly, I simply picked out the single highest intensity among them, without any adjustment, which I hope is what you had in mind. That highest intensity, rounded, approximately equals 23.8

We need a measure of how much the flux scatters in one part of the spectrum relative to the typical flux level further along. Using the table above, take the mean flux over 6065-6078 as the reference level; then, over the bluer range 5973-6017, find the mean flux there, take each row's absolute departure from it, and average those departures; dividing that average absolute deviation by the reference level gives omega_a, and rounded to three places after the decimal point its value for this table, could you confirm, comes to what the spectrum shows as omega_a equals 0.019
